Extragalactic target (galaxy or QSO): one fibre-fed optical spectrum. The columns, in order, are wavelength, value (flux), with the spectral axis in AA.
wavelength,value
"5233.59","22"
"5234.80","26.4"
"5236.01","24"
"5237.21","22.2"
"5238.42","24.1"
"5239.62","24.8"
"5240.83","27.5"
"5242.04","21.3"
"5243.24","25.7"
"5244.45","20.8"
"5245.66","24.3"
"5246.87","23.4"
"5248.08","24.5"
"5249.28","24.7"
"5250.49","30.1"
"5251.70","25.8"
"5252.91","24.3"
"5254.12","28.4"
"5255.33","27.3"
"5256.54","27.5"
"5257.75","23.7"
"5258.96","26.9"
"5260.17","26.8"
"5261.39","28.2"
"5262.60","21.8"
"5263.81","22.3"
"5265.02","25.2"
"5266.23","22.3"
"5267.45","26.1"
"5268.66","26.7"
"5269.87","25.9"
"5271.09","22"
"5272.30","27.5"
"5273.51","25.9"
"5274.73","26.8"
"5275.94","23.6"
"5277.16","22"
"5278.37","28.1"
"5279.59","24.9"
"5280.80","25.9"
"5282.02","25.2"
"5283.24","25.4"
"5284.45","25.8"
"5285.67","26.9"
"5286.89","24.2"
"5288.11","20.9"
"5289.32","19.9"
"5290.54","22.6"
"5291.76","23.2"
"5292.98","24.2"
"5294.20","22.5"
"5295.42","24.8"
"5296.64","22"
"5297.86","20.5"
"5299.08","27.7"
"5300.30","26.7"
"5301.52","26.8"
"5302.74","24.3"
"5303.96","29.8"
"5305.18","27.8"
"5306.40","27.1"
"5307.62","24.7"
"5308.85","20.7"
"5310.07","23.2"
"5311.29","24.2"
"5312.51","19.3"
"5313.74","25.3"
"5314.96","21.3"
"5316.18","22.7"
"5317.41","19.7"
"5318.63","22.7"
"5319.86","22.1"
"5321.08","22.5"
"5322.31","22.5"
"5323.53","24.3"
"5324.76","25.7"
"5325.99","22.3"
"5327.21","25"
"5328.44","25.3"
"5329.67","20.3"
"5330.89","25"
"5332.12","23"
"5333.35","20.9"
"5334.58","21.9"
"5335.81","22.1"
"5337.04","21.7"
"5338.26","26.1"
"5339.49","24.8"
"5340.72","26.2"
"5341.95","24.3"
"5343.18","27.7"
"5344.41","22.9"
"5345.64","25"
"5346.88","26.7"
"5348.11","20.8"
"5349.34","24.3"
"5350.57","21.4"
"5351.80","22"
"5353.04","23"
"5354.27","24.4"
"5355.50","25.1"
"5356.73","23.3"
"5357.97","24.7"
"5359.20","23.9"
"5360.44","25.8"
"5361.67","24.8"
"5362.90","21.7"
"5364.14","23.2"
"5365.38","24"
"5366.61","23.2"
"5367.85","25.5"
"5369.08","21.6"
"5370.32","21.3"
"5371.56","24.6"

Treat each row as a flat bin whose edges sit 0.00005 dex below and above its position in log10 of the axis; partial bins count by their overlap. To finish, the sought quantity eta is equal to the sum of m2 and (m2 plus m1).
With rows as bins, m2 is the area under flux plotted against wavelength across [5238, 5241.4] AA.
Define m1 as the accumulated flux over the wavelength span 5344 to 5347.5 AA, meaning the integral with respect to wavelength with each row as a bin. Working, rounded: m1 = 87.2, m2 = 87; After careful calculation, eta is 261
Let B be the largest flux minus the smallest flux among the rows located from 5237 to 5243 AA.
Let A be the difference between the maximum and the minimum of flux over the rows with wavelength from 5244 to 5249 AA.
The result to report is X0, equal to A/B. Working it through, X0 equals 0.6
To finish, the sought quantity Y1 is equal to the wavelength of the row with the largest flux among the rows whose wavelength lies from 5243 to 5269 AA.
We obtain 5250.49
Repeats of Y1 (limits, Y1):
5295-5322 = 5303.96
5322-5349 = 5343.18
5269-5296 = 5278.37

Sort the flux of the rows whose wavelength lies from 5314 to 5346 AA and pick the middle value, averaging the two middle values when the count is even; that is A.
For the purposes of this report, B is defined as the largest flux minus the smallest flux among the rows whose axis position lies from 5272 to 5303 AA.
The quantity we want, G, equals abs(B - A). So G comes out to 14.6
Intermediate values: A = 22.8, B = 8.2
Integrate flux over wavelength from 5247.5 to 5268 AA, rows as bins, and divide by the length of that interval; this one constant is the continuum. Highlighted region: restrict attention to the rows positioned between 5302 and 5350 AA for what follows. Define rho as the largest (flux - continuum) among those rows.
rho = 4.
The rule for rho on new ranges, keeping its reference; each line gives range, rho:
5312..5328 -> 0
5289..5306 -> 4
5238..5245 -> 2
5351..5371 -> 0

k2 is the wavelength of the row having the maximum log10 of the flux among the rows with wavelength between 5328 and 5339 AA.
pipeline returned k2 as 5338.26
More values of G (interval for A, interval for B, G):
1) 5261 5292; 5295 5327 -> 14.7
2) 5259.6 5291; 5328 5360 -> 17.9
